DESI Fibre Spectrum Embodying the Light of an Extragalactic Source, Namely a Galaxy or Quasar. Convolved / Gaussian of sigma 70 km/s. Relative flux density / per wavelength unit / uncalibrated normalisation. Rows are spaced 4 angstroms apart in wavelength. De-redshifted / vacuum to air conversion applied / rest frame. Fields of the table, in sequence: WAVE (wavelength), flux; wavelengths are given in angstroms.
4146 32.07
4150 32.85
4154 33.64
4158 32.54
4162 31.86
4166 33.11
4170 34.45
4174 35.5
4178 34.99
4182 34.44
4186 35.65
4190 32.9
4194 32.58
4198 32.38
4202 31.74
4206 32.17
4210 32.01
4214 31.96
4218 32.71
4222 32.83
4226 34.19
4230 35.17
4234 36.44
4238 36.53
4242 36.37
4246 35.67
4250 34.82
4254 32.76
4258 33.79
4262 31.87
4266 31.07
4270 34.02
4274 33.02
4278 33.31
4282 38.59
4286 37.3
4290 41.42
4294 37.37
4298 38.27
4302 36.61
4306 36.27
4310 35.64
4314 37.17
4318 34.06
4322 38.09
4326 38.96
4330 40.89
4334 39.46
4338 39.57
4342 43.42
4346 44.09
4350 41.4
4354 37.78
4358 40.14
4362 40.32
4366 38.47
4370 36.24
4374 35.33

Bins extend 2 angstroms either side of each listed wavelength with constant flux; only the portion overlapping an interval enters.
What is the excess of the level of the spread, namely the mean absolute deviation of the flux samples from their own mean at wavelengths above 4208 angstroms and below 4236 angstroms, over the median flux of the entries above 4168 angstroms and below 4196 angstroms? -33.0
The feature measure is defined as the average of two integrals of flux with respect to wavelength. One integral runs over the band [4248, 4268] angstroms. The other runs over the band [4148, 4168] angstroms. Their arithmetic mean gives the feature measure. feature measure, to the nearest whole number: 657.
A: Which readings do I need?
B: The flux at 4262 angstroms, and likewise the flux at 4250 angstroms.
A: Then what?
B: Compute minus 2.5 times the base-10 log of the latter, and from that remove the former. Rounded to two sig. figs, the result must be -36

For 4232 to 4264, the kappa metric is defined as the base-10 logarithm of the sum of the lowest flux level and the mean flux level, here 1.82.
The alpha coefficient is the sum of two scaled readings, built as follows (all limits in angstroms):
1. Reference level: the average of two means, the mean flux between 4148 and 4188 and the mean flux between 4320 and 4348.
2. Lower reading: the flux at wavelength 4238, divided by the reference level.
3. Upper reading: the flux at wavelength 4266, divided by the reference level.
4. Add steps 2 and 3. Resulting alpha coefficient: 1.81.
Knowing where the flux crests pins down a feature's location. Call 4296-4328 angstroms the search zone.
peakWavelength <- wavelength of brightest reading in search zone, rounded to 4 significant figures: 4326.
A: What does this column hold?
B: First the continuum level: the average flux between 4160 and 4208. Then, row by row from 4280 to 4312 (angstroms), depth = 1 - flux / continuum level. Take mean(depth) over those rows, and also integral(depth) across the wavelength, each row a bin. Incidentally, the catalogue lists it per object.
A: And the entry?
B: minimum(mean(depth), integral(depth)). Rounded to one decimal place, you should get -4.0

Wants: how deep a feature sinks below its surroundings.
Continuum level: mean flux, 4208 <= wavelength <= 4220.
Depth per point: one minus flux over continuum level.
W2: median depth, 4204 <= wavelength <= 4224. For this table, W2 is 0.00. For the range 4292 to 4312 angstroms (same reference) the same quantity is -0.14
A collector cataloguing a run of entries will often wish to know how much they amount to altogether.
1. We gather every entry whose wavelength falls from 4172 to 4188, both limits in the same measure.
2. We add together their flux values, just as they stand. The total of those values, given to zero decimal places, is 141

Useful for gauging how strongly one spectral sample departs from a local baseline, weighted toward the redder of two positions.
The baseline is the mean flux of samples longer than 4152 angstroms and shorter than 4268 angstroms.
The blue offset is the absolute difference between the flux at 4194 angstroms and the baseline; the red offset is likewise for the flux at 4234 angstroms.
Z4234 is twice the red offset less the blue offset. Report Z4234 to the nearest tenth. 4.5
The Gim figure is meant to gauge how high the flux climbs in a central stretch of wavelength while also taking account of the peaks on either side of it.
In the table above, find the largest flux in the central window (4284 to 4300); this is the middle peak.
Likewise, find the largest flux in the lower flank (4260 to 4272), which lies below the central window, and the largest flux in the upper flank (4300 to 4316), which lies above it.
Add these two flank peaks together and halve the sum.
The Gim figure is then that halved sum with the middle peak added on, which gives 77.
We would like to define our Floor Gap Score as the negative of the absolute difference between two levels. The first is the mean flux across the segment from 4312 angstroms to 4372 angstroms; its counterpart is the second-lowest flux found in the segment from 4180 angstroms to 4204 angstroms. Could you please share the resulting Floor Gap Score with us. -7.0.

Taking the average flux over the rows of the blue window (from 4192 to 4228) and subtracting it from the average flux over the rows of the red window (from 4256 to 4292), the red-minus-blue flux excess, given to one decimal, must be 2.4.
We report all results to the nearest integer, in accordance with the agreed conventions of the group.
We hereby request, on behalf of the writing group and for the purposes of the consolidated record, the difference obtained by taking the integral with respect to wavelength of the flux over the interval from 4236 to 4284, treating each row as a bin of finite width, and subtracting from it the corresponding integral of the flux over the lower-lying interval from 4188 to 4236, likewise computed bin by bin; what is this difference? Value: 59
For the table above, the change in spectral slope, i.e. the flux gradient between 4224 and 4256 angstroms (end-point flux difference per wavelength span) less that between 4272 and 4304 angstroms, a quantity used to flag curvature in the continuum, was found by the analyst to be -0.18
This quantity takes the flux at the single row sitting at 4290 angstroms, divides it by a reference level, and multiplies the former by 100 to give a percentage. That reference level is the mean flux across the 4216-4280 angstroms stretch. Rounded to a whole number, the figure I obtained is 122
